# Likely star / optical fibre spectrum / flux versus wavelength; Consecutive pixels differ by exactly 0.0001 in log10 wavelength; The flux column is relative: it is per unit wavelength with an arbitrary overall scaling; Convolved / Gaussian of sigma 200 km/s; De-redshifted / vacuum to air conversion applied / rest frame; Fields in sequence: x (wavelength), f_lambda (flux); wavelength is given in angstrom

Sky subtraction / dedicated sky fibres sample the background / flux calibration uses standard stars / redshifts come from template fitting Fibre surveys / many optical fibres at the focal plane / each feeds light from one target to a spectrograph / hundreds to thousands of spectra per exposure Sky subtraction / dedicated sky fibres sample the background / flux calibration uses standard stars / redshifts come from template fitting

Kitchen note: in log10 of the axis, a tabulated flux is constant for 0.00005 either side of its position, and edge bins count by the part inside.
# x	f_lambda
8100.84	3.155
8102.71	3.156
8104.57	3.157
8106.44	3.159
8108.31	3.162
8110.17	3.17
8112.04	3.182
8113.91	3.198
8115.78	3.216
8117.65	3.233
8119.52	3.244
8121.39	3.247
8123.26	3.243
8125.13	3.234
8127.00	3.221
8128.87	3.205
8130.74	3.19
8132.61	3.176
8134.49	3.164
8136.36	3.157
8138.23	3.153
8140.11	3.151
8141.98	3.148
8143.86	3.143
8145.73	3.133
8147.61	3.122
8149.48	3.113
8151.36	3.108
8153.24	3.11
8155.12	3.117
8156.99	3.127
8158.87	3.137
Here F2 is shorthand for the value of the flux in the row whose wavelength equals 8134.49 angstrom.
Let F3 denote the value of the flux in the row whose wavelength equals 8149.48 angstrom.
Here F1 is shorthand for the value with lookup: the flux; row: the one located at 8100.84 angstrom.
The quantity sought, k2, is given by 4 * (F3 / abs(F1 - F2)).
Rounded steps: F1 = 3.155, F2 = 3.164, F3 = 3.113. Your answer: 1384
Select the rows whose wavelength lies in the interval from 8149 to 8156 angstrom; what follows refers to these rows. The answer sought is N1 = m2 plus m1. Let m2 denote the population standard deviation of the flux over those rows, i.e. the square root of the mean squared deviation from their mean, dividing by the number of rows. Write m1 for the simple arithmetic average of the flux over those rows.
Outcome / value 3.12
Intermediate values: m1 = 3.11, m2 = 0.0034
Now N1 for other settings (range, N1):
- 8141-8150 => 3.14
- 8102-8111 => 3.17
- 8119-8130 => 3.25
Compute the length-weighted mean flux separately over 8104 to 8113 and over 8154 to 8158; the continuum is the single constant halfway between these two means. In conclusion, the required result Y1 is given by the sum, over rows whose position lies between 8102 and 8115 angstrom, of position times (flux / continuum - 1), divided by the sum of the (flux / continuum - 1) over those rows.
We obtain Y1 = 8110.4 angstrom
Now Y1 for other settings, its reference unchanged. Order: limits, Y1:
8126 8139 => 8130.2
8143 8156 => 8151.0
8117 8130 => 8122.8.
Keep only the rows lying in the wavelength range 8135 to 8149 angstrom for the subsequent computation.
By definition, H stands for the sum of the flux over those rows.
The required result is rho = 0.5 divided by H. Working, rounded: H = 22.0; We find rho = 0.0227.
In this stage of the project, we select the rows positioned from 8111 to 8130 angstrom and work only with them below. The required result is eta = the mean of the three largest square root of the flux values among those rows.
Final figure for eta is 1.801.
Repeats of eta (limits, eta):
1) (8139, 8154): 1.774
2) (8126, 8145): 1.790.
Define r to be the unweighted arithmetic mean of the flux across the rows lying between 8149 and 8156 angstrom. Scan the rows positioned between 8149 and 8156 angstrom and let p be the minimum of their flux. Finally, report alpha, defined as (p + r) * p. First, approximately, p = 3.108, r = 3.11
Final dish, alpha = 19.3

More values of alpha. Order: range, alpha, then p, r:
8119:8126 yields 20.9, 3.234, 3.24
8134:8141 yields 19.9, 3.151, 3.16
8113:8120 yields 20.5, 3.198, 3.22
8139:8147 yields 19.7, 3.133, 3.14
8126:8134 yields 20.2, 3.176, 3.20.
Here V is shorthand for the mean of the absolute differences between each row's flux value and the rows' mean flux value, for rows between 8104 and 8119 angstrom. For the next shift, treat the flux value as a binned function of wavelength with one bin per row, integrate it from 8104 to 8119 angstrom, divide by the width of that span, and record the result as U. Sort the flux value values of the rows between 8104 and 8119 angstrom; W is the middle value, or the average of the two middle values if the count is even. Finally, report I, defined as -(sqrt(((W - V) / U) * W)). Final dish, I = -1.77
